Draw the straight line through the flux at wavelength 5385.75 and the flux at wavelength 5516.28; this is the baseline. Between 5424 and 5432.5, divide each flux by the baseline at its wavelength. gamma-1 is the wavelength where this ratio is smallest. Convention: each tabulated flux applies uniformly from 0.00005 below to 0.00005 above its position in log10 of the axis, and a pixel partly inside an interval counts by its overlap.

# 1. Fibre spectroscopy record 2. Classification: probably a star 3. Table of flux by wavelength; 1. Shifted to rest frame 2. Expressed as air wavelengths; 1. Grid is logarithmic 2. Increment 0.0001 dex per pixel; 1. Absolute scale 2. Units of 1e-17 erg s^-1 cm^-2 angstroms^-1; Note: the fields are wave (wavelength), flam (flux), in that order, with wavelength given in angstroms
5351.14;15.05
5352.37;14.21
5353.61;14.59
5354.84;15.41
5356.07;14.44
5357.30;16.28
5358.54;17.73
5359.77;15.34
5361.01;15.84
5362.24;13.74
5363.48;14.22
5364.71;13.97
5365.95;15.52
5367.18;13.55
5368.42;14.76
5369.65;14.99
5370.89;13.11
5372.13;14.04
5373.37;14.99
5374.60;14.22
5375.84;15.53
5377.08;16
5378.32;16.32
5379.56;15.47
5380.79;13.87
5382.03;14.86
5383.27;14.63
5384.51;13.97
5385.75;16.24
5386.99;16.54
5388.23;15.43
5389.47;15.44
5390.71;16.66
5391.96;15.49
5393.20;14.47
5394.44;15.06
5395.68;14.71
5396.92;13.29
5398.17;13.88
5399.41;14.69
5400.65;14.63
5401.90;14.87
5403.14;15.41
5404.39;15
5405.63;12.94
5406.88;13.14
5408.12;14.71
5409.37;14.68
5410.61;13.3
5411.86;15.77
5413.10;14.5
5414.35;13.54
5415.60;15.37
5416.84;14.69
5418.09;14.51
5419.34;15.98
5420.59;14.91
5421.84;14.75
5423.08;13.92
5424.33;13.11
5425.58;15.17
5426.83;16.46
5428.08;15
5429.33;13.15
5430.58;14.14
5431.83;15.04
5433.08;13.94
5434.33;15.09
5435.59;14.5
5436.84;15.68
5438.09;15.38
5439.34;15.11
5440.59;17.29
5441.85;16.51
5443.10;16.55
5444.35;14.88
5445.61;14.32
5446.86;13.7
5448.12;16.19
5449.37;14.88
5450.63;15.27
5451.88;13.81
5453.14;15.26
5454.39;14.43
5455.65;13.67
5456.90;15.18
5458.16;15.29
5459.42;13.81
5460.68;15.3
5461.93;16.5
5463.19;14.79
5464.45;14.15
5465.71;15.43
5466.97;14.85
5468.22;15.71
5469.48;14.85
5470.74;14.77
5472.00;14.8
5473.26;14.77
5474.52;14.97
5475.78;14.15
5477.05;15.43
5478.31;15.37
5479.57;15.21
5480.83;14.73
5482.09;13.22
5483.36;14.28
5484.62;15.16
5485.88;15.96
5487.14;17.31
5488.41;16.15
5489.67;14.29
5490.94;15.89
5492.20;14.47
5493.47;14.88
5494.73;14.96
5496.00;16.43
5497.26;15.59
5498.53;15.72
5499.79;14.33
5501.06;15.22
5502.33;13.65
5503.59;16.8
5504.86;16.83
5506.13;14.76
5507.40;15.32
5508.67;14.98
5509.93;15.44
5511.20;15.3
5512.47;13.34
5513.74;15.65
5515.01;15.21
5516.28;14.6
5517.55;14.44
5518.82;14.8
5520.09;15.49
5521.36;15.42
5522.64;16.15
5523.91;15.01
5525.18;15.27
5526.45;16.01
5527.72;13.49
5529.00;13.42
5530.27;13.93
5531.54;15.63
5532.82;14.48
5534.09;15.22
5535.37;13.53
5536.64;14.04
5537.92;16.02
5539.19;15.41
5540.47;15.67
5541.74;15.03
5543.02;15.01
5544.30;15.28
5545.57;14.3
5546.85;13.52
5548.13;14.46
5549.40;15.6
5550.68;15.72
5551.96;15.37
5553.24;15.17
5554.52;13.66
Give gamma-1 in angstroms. 5424.33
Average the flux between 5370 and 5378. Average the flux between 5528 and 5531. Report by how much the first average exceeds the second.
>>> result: 1.0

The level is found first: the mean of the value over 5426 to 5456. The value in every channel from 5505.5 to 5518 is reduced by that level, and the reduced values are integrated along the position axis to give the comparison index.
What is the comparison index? -1.4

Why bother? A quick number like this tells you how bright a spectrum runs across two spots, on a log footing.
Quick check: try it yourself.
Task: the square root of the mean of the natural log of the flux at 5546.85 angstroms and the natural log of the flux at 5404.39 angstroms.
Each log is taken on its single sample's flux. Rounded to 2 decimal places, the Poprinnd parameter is 1.63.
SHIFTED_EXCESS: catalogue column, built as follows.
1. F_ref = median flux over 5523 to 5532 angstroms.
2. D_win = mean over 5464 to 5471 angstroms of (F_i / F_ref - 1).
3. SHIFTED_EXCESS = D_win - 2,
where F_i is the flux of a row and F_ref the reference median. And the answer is -2.00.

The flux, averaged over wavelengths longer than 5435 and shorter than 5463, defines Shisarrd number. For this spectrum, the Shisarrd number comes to 15.2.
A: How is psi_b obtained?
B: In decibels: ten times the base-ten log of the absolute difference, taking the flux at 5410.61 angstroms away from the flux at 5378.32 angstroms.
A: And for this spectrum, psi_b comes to 4.8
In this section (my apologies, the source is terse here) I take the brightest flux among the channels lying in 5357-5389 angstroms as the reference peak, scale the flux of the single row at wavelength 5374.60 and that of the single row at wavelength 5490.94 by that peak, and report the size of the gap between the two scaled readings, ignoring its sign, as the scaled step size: 0.094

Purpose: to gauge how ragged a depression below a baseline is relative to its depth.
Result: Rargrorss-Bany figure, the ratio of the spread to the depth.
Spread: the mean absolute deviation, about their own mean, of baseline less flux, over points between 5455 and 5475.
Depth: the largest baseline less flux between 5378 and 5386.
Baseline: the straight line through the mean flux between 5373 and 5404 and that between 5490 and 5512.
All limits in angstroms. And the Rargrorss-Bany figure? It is 0.41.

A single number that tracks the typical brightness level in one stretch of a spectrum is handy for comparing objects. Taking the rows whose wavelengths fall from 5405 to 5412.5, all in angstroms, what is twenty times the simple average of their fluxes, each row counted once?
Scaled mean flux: 282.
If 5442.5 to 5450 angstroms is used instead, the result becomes 302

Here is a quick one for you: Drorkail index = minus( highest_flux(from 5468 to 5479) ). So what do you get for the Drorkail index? -15.7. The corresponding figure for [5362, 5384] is -16.3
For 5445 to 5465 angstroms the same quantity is -16.5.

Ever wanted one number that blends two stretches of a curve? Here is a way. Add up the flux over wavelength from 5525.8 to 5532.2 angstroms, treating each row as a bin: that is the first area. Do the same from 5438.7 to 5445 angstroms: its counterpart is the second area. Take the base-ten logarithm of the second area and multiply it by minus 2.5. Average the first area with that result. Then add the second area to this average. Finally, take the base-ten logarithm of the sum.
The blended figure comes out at 2.16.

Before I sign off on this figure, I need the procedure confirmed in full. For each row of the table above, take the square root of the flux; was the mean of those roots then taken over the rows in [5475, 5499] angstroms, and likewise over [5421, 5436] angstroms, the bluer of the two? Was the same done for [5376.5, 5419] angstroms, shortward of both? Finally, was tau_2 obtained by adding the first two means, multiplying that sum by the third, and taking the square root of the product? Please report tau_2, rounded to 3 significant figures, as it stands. 5.45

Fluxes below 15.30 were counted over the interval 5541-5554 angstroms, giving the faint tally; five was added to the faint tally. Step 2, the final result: 12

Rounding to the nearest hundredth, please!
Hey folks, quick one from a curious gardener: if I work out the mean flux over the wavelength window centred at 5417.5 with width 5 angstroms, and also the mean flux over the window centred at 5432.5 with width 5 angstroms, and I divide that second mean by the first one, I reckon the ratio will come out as 0.96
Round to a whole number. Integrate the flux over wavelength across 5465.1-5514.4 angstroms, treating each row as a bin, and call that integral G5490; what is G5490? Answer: 747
